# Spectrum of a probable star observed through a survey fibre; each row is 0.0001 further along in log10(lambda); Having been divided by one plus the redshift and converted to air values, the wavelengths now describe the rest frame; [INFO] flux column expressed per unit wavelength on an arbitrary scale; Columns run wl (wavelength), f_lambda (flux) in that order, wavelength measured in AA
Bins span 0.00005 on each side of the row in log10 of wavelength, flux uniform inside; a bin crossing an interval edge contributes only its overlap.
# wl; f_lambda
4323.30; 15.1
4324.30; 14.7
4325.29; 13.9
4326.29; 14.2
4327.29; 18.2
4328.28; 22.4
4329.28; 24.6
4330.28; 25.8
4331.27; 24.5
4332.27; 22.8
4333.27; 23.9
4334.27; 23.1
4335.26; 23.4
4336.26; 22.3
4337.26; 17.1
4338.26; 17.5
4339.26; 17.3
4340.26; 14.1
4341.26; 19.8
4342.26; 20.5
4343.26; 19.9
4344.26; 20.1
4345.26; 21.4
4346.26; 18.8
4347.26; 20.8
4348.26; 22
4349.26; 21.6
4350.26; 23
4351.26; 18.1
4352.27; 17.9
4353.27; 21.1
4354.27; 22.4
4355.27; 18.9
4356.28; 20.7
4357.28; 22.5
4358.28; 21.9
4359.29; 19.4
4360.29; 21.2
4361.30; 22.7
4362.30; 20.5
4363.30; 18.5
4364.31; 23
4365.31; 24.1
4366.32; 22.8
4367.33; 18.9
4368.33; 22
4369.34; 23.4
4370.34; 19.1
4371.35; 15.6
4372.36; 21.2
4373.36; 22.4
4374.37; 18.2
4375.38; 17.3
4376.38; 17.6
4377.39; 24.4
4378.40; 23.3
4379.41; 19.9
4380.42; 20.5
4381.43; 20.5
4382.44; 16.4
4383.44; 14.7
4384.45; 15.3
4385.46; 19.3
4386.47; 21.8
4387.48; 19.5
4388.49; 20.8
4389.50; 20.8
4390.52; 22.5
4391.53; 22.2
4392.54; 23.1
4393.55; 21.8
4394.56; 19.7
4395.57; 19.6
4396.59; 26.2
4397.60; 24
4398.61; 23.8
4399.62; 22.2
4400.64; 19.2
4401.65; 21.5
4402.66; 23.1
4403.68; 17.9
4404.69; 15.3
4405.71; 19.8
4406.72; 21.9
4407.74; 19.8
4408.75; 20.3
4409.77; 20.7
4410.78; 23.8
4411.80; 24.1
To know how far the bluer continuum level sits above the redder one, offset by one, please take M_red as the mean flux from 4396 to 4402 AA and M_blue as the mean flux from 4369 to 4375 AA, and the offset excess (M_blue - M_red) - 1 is -4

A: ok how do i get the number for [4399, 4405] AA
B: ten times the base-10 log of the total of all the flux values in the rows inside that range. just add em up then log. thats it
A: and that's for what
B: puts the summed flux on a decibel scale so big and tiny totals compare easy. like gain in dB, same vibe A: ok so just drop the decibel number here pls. 20.8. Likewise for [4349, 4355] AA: 20.9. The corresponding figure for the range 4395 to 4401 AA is 21.3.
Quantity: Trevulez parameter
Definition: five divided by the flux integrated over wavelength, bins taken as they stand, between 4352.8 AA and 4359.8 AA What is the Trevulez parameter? 0.034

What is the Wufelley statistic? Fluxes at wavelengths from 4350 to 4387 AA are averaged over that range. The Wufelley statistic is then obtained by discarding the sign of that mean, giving 20.3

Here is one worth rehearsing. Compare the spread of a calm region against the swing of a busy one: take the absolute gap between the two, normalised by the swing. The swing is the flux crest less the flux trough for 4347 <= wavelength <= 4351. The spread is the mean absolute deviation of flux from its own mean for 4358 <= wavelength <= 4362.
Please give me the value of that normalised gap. 0.55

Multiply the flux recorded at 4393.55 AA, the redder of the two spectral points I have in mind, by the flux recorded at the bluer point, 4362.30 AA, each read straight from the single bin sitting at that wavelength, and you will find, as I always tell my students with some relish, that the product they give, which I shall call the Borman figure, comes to 447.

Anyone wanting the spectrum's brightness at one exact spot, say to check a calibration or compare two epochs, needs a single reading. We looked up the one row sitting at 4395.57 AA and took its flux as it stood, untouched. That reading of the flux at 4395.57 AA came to 19.6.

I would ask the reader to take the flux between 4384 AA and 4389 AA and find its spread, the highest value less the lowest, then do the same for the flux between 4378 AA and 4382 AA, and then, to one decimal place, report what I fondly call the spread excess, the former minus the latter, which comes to 3.1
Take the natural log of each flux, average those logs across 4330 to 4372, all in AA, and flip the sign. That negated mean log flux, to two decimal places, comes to -3.03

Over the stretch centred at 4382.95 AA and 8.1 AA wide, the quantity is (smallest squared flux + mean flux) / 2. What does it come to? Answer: 117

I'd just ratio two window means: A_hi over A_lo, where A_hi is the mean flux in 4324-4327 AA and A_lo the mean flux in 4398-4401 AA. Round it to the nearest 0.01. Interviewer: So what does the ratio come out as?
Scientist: 0.66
